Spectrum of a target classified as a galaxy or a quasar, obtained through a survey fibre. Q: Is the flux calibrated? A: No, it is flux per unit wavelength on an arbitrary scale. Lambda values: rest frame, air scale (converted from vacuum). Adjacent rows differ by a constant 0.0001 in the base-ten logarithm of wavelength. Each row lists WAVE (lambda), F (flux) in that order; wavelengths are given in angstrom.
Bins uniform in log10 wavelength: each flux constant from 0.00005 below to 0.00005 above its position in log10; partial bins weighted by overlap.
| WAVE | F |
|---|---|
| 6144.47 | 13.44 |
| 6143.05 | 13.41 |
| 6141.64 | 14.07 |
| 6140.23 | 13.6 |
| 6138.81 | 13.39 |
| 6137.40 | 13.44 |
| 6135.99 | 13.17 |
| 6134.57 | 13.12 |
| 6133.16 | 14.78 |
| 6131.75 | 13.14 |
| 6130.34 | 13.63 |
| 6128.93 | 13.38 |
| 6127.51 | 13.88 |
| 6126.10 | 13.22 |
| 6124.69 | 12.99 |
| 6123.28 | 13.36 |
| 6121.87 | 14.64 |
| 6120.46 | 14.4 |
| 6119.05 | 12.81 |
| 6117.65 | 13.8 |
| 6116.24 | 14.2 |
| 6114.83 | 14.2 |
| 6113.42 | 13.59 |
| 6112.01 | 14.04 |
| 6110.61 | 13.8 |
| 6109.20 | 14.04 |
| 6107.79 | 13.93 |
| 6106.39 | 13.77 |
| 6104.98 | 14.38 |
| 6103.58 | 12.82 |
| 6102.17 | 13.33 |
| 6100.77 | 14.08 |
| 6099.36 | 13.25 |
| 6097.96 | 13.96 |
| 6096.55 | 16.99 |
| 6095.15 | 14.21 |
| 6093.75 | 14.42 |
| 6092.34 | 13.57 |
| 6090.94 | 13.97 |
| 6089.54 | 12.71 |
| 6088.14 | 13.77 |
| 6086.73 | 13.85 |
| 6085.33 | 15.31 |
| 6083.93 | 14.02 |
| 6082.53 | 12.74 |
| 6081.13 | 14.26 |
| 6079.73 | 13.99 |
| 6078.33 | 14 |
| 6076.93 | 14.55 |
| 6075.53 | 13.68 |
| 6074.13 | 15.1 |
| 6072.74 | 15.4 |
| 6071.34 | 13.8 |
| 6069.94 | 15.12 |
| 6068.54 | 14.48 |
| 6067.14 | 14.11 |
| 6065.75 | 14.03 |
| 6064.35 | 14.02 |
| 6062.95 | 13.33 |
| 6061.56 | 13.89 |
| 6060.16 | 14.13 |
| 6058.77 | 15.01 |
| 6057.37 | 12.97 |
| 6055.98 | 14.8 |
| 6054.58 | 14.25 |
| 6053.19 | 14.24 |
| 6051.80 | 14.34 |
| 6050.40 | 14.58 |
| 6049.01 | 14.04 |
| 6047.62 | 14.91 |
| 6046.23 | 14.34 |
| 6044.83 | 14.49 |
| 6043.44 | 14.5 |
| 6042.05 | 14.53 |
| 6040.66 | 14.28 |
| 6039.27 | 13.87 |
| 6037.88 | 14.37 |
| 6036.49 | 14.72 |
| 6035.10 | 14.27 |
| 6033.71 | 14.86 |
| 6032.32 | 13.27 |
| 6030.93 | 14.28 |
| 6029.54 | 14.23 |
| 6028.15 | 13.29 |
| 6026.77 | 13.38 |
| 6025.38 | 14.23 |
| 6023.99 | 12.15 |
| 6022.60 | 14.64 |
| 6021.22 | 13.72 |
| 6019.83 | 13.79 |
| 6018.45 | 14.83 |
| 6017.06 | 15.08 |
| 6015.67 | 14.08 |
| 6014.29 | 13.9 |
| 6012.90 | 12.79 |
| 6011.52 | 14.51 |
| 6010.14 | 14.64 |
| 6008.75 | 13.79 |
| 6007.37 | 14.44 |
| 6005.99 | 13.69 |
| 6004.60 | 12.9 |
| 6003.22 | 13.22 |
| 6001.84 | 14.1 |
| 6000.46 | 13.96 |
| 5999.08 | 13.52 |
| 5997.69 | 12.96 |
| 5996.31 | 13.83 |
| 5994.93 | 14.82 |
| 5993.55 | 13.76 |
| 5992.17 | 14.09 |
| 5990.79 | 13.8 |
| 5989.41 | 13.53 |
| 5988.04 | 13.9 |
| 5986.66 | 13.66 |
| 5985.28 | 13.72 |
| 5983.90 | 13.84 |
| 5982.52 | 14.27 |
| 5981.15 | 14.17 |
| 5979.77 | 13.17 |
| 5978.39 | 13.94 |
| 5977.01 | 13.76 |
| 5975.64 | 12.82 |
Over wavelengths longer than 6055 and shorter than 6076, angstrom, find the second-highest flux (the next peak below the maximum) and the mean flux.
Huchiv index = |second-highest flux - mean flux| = 0.86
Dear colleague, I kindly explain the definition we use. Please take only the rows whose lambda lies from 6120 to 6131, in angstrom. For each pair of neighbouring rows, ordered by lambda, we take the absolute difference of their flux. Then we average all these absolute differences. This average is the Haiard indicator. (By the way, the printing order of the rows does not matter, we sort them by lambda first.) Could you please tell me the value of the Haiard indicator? 0.50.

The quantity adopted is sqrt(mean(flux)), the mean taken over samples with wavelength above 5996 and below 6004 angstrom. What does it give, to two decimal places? 3.69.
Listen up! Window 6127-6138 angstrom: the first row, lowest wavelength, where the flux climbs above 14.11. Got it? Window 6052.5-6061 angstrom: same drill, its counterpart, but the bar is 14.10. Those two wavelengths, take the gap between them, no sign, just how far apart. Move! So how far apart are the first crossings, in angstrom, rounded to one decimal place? 80.0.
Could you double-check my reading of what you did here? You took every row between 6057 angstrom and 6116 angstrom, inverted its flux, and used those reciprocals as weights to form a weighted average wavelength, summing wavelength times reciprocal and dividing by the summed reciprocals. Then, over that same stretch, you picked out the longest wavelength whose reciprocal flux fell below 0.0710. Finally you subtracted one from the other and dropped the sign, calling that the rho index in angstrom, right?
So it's 28.7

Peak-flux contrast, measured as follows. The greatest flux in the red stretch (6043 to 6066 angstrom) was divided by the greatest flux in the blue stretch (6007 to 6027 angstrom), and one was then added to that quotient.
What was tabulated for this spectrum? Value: 2.00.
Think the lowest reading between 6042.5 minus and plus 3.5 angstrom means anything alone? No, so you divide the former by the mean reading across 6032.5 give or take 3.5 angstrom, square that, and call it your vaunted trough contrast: 0.96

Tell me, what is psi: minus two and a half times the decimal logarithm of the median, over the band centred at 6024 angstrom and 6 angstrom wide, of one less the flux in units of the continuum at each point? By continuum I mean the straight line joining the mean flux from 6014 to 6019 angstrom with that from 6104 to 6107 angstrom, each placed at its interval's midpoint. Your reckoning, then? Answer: 3.2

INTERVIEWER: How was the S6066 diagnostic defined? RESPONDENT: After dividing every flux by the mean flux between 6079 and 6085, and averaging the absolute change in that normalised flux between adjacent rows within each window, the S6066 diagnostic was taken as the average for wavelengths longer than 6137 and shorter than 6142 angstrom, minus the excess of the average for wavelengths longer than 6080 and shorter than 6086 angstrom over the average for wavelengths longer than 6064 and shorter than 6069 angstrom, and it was -0.07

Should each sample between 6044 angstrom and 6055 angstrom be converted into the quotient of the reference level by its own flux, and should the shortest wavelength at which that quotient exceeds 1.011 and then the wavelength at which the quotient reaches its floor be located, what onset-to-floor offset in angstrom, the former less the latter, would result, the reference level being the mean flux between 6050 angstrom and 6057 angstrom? 1.4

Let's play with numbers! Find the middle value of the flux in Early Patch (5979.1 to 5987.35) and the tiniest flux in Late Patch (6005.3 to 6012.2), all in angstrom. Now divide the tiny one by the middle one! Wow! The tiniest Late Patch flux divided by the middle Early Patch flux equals 0.993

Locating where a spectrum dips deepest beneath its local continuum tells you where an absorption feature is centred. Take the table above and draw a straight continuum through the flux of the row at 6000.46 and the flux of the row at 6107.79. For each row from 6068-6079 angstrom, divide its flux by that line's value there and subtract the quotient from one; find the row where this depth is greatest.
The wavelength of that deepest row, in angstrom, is 6075.53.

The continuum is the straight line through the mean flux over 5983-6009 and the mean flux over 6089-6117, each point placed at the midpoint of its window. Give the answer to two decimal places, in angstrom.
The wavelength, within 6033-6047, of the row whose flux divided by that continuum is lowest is 6039.27 angstrom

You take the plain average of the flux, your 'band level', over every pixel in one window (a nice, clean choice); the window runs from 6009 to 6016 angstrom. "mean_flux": 14.0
